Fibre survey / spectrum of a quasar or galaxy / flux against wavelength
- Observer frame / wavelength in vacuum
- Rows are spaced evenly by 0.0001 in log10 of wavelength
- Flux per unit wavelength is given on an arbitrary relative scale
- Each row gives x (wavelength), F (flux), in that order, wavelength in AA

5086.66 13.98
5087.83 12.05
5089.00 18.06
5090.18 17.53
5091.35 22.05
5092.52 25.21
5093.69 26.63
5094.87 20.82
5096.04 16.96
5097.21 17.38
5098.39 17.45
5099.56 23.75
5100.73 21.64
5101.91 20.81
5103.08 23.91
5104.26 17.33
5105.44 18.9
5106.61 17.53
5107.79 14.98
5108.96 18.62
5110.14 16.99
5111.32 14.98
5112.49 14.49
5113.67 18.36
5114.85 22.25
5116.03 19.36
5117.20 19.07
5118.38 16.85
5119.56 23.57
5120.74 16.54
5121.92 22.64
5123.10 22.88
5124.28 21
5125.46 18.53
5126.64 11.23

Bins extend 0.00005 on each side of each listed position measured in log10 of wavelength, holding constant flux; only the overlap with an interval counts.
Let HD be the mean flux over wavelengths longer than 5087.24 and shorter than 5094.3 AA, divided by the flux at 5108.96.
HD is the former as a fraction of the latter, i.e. 1.09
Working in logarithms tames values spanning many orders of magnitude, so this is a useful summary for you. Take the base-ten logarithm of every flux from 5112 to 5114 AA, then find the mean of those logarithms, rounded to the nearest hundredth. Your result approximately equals 1.21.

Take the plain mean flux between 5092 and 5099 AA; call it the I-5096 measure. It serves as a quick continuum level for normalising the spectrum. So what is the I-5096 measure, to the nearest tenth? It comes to 20.7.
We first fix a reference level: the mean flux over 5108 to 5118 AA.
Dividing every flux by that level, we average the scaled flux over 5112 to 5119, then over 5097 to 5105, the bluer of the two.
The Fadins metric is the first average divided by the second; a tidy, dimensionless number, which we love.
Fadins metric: 0.905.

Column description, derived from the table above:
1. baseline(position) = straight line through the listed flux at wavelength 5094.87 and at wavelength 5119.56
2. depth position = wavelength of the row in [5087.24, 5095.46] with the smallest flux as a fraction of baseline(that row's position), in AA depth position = 5087.83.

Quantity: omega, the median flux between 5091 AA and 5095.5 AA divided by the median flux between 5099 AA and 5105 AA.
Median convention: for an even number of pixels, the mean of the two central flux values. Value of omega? 1.09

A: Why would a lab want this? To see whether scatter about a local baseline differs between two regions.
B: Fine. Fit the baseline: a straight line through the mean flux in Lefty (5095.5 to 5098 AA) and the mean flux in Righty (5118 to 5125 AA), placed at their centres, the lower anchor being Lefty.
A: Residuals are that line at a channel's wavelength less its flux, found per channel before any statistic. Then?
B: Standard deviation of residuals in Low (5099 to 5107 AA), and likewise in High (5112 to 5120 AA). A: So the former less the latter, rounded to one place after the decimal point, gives 0.1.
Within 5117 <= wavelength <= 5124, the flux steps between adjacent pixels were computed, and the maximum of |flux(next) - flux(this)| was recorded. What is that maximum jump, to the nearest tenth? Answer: 7.0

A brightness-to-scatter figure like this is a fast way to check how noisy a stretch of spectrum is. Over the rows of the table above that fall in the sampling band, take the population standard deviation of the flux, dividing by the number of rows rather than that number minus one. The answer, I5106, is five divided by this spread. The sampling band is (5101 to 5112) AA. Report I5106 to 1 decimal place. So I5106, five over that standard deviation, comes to 1.9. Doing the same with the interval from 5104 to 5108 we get 3.5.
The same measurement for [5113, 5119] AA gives 2.8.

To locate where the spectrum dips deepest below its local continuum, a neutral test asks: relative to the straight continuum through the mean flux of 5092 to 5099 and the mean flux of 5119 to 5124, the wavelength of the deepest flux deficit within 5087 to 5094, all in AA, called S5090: 5087.83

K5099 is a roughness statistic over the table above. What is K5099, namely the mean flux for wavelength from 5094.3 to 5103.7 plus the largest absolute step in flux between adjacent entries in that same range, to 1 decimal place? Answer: 26.6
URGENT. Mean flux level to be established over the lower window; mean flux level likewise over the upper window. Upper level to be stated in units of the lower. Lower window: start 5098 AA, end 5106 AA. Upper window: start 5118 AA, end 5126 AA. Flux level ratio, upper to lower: 0.99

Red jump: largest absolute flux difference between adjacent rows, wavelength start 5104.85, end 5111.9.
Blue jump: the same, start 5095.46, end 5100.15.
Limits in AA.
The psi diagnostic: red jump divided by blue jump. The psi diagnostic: 0.6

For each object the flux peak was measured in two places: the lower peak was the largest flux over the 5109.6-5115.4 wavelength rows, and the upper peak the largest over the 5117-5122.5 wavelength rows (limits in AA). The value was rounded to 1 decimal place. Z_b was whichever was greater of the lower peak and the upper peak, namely 23.6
